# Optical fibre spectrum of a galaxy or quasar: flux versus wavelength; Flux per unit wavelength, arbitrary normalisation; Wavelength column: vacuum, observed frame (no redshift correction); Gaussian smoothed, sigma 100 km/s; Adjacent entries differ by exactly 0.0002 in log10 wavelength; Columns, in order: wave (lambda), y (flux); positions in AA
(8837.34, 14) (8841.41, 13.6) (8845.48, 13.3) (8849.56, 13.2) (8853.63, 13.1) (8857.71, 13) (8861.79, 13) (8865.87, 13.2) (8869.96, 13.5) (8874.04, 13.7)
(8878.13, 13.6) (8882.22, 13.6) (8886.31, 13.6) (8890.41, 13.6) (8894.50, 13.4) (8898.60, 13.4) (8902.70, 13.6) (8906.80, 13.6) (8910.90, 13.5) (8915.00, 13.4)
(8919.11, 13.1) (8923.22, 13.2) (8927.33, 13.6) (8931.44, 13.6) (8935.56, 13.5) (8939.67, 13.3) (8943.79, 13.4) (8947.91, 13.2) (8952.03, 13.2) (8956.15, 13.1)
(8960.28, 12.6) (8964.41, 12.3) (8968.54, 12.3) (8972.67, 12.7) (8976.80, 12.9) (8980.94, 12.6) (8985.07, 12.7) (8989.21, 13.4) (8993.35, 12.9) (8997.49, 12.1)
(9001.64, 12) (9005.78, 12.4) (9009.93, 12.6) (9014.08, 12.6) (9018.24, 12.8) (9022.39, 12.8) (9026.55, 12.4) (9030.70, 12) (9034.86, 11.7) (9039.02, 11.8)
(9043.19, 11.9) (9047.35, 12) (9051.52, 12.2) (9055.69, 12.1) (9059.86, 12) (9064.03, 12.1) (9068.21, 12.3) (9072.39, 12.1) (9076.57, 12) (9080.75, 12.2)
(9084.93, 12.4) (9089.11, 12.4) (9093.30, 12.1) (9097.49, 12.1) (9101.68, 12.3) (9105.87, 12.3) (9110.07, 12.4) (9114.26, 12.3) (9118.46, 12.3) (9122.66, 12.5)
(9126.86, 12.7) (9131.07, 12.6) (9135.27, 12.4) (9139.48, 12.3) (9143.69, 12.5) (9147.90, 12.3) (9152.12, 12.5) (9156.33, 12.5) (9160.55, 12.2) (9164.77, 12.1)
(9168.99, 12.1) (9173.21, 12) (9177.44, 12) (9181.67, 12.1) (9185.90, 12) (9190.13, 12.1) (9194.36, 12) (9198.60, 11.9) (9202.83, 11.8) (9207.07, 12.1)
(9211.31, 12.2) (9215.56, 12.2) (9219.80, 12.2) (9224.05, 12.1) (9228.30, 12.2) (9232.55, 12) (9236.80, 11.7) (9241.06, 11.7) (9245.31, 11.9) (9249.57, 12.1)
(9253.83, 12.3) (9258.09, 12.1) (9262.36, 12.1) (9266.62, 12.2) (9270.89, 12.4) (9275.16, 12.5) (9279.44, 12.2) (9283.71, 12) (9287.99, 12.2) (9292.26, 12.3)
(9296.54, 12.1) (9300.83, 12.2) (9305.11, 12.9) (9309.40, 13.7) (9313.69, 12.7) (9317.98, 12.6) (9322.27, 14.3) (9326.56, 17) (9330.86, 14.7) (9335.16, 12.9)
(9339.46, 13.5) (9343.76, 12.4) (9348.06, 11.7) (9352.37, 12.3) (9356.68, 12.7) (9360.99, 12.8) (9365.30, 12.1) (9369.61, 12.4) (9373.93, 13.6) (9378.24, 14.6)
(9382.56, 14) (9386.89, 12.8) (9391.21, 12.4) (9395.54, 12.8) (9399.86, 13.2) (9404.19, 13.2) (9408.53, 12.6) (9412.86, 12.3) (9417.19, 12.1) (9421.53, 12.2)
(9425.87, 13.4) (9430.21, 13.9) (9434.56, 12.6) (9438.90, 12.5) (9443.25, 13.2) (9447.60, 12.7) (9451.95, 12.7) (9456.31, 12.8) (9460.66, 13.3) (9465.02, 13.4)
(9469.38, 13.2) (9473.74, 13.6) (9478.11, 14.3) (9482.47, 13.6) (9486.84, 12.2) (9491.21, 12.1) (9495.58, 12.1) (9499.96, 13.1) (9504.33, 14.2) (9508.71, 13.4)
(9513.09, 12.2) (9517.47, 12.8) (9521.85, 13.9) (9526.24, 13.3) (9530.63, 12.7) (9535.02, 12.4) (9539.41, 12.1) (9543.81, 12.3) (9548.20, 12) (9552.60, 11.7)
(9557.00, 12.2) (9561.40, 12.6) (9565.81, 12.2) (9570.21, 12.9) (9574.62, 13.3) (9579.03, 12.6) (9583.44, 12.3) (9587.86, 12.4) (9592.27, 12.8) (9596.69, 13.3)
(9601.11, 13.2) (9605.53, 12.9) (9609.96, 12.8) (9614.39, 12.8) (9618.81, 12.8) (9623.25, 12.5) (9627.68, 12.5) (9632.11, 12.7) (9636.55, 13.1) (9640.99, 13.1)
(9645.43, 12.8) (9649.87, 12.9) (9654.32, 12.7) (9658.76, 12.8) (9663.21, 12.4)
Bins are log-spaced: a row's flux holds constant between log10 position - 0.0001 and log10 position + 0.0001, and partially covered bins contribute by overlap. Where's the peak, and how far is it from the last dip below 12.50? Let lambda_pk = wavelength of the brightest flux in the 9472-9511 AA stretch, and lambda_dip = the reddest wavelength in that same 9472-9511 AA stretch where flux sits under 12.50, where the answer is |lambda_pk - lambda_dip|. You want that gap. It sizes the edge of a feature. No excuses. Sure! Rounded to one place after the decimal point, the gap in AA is 17.5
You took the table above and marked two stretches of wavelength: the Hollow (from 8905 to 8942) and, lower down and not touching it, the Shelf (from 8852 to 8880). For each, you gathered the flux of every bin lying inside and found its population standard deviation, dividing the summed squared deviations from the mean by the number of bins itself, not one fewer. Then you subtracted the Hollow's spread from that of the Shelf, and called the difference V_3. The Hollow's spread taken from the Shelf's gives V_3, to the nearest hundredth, 0.10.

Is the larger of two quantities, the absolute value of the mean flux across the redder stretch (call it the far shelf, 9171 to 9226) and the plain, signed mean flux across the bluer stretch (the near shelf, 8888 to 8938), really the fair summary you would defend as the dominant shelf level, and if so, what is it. 13.5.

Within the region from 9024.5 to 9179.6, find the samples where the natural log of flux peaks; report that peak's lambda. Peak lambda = 9126.86 AA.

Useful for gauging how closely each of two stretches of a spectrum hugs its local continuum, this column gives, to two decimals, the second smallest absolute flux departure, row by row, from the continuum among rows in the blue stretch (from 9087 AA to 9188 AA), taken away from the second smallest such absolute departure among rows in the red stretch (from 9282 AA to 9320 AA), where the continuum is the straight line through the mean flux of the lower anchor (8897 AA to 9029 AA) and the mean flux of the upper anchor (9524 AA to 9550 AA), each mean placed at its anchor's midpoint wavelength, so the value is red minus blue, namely -0.16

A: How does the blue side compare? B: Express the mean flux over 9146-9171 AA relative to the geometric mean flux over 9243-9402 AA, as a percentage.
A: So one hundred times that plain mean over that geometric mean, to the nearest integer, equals 96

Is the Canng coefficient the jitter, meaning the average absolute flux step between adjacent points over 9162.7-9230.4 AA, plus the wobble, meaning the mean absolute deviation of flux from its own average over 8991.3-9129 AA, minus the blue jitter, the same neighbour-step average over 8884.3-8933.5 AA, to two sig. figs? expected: 0.19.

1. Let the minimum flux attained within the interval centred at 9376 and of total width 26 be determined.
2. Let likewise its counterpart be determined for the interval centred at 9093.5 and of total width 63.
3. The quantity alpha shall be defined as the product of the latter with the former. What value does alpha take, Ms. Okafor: 145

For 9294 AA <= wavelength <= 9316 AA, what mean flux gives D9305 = 12.7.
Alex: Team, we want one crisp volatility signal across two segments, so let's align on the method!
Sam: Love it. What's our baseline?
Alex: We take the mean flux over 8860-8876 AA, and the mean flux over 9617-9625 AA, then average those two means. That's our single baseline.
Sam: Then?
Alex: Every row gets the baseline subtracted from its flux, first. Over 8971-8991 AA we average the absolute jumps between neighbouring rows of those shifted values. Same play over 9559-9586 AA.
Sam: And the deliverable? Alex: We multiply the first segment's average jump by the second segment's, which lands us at 0.16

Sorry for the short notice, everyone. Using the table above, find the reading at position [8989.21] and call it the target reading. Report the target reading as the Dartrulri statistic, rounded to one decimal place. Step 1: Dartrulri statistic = 13.4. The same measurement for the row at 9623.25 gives 12.5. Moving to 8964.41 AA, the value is 12.3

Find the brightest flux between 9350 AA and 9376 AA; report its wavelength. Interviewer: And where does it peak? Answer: 9373.93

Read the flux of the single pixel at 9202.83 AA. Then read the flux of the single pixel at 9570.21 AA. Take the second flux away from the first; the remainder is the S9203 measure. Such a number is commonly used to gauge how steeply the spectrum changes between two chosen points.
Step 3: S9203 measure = -1.1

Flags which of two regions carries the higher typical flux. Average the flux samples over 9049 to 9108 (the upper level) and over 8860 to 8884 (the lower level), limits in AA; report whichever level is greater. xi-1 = 13.4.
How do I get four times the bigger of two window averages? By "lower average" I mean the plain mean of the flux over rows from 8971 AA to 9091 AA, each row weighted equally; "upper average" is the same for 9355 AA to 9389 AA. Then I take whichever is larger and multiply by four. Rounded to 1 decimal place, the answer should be 52.5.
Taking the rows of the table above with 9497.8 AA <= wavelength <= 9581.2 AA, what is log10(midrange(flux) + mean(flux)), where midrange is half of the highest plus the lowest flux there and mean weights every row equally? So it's 1.41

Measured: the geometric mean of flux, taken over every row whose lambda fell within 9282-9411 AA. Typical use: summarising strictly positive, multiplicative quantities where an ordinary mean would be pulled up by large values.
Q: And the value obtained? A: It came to 13.0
